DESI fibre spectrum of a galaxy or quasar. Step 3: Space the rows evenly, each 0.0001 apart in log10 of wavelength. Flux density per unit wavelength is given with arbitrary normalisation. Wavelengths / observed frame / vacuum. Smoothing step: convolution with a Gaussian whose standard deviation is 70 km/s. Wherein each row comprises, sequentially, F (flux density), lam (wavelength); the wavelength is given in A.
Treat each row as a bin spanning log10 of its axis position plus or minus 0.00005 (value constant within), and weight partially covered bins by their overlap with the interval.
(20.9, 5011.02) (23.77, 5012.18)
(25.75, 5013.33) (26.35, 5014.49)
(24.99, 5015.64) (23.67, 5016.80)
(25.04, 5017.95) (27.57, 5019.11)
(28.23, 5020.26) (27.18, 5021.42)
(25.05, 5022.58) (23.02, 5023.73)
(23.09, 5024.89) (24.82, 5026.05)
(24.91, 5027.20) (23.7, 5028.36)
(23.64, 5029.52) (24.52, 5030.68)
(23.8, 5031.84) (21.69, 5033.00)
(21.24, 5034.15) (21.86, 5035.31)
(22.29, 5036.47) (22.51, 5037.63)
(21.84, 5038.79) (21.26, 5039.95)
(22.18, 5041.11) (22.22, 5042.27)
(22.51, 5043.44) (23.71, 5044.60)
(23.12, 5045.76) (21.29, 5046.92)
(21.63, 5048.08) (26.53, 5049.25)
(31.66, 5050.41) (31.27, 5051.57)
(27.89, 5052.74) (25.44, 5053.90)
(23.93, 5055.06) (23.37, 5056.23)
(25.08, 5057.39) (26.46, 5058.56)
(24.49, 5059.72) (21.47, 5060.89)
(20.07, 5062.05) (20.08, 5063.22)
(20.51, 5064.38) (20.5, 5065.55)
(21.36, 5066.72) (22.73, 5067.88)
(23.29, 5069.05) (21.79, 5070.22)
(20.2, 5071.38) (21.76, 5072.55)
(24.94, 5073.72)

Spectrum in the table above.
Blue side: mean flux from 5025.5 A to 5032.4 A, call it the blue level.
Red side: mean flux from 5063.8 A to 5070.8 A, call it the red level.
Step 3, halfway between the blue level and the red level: 23.0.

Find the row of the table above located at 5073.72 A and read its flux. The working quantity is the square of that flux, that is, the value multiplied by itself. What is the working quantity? 622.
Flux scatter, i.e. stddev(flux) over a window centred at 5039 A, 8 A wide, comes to 0.4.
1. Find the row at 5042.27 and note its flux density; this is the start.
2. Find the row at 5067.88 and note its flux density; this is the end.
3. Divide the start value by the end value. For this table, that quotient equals 0.98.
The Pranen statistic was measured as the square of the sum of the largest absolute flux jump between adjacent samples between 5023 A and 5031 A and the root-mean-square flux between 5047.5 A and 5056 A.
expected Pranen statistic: 832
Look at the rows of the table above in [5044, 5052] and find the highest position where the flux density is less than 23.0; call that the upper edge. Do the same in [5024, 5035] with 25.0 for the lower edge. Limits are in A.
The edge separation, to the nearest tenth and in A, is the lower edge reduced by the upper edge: -13.9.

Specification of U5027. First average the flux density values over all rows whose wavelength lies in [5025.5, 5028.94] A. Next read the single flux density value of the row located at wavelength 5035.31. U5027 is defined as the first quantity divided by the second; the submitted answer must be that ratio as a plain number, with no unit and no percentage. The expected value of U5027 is 1.12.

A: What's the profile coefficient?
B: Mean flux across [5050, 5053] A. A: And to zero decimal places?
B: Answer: 30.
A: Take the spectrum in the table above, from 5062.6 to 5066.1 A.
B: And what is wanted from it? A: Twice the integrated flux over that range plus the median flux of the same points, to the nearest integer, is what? 163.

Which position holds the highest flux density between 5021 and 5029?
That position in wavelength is 5021.42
